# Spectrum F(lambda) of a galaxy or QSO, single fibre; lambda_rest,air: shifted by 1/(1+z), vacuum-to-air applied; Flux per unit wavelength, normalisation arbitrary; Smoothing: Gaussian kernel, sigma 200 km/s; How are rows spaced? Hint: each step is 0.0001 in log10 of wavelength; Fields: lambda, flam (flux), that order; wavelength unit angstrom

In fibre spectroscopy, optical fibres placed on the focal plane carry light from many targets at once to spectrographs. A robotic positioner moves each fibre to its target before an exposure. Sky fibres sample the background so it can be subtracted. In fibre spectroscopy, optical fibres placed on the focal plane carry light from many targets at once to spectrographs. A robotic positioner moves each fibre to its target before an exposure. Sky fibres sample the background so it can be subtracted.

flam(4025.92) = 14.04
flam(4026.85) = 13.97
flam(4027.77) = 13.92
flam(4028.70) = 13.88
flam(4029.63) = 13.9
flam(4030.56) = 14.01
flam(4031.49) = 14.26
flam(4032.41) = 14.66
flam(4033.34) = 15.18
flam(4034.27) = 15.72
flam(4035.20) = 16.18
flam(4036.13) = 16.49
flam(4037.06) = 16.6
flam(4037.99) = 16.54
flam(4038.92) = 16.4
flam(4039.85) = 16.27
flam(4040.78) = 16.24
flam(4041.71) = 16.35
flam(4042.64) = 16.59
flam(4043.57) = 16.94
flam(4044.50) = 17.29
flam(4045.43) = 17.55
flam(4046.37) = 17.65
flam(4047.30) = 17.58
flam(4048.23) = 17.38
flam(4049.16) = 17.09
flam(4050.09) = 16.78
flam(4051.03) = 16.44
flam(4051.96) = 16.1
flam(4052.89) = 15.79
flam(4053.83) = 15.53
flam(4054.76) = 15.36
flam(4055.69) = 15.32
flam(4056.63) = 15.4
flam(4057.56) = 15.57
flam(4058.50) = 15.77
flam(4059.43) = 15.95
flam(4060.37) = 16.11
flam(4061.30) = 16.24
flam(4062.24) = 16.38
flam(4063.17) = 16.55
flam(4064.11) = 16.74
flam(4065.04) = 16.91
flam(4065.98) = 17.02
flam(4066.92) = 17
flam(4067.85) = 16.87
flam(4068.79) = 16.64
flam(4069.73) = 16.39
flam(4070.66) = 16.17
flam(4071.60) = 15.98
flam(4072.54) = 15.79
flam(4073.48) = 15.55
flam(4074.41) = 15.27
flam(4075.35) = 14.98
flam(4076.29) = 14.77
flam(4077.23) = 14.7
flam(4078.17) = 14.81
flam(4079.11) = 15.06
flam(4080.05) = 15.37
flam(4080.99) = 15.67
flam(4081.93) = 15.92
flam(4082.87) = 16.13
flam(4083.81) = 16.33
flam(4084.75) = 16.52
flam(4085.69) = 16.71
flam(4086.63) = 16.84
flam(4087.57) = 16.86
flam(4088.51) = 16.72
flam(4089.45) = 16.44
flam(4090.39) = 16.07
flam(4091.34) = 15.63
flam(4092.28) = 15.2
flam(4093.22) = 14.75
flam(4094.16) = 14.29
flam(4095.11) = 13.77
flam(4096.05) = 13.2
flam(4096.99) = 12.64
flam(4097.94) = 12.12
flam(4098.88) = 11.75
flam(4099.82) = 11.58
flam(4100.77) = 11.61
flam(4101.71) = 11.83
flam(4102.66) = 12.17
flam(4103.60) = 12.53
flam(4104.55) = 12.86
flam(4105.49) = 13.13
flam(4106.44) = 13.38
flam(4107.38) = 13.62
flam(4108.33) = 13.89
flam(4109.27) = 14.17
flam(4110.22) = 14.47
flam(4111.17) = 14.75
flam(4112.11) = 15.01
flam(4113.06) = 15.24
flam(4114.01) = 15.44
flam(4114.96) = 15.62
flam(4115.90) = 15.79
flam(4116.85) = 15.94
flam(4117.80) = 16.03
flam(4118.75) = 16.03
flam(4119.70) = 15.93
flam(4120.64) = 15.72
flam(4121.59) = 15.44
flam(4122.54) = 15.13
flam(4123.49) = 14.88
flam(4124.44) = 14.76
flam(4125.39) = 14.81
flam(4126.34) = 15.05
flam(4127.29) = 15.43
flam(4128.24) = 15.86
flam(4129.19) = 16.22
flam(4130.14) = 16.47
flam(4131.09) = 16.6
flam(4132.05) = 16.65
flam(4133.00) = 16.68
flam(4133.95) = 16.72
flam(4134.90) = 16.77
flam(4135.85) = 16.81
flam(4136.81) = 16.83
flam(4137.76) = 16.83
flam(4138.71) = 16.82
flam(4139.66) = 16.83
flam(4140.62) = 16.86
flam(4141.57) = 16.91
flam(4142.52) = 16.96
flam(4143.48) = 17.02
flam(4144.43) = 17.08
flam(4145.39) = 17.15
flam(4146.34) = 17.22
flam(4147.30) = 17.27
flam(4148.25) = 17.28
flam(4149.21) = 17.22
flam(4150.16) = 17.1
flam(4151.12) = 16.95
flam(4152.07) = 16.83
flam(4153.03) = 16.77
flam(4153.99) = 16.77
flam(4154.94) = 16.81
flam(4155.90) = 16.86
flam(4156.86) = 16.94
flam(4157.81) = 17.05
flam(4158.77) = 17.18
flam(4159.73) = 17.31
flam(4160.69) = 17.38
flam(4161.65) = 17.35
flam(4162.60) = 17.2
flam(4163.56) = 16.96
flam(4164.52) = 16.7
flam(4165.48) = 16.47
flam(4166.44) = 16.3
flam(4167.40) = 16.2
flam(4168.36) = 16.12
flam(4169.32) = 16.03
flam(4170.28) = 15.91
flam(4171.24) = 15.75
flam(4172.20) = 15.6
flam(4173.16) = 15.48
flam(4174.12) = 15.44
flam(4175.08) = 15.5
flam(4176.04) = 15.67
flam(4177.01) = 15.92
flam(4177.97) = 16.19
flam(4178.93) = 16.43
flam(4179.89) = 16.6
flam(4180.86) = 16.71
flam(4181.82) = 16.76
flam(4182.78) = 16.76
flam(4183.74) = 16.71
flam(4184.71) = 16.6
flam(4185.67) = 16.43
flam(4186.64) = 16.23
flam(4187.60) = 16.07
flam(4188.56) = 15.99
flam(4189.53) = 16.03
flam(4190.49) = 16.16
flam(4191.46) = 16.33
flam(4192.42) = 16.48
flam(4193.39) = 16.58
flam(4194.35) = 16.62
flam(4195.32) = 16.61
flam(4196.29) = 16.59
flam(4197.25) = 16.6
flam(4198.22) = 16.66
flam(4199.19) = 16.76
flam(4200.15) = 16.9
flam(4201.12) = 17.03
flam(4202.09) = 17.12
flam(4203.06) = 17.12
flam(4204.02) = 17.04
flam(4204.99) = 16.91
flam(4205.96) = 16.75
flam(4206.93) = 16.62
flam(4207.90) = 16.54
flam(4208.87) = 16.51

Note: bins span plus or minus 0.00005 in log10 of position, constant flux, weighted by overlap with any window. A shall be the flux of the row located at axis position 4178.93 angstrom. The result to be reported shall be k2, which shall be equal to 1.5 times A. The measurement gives 24.6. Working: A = 16.43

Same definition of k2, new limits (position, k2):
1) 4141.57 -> 25.4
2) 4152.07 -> 25.2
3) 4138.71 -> 25.2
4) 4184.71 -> 24.9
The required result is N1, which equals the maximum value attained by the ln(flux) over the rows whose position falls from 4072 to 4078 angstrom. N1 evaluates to 2.76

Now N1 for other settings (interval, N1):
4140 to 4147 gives 2.85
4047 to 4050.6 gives 2.87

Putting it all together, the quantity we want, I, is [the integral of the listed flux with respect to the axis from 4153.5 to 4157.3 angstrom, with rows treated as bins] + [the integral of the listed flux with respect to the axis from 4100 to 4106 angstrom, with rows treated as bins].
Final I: 138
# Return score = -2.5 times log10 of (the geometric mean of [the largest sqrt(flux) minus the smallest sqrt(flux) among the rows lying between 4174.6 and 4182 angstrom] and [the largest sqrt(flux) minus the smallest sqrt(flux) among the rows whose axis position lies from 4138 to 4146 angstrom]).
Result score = 2.75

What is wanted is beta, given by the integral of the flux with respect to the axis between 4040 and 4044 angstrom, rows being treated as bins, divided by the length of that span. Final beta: 16.5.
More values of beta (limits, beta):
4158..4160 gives 17.2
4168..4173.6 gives 15.8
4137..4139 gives 16.9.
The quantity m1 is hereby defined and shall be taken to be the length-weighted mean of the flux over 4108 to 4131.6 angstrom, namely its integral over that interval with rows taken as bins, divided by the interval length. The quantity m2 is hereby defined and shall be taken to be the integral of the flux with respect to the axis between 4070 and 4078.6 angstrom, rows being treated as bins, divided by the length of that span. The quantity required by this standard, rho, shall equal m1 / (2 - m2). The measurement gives -1.15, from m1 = 15.4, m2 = 15.4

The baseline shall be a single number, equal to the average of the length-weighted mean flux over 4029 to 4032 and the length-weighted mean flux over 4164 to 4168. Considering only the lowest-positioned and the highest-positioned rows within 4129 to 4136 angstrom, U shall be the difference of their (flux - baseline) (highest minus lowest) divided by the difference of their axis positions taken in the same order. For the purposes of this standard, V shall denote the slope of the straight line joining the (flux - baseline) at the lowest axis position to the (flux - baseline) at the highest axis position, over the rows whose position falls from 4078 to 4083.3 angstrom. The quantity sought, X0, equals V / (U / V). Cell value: 0.9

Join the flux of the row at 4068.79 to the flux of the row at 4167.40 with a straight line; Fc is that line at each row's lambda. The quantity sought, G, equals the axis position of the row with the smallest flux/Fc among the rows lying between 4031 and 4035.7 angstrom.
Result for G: 4031.49 angstrom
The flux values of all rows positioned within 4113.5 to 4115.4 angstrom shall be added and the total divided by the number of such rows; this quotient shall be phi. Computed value 15.5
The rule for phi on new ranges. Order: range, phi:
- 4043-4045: 17.1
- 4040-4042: 16.3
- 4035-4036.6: 16.3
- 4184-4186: 16.5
